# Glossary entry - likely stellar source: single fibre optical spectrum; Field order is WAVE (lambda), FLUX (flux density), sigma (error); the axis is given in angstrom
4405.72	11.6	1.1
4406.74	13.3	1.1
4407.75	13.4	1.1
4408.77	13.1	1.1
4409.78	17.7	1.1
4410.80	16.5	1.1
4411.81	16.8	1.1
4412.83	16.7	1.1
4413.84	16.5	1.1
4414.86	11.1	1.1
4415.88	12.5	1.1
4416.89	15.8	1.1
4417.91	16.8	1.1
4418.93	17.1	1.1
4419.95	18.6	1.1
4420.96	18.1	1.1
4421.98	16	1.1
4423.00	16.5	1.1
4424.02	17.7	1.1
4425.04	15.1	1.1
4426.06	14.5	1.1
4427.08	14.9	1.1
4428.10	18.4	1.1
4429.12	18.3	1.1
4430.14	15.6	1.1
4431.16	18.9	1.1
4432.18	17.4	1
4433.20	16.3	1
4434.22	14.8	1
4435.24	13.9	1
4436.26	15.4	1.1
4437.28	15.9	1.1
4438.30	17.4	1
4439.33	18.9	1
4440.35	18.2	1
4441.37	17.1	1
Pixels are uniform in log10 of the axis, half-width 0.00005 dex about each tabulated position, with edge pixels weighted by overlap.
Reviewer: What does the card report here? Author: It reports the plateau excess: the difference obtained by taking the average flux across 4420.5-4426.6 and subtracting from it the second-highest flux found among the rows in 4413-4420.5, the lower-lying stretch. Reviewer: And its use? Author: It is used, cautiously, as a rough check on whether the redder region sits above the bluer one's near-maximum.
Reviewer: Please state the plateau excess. -0.8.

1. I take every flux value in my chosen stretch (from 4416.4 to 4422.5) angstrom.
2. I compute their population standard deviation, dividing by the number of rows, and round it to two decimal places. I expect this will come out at 1.02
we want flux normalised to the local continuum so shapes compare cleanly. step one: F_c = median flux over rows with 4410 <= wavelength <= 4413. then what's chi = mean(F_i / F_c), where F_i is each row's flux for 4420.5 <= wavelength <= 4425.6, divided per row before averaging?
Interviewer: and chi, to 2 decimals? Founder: 1.00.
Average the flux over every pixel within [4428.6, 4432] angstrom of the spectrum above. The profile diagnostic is 17.6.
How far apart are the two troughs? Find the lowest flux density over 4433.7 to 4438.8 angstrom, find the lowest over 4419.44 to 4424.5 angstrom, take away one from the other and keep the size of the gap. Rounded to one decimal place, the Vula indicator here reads 2.1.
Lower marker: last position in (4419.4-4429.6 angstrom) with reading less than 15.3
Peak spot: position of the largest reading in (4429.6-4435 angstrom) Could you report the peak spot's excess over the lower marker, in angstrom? 4.1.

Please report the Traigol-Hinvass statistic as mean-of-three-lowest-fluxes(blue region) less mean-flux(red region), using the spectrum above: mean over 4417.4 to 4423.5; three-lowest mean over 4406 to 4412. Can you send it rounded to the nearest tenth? -3.9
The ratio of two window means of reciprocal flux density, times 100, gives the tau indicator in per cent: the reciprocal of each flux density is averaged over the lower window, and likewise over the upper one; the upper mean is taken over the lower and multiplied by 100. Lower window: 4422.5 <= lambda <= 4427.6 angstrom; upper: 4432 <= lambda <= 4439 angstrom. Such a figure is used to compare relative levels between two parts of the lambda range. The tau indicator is 99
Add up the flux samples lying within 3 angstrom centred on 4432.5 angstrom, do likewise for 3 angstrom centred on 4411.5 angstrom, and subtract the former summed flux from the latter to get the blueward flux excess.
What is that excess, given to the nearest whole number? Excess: -3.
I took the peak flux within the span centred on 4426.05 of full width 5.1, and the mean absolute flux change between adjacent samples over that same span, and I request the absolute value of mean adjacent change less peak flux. 16.6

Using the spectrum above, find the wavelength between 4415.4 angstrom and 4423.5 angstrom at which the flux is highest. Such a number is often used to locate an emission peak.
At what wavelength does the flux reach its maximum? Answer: 4419.95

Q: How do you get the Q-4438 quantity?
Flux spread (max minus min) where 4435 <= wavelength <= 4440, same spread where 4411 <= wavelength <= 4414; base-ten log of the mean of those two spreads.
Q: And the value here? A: 0.42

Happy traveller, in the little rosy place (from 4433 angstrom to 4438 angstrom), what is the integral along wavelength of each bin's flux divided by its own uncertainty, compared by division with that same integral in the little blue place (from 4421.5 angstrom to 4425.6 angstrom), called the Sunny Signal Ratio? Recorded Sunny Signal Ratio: 1.2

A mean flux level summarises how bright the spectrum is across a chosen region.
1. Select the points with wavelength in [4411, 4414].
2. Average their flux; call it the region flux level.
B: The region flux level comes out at 16.7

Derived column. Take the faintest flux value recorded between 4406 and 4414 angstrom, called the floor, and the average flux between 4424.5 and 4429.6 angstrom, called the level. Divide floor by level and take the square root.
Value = 0.90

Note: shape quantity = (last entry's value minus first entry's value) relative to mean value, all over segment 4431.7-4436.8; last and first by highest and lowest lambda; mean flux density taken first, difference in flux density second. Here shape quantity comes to -0.13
